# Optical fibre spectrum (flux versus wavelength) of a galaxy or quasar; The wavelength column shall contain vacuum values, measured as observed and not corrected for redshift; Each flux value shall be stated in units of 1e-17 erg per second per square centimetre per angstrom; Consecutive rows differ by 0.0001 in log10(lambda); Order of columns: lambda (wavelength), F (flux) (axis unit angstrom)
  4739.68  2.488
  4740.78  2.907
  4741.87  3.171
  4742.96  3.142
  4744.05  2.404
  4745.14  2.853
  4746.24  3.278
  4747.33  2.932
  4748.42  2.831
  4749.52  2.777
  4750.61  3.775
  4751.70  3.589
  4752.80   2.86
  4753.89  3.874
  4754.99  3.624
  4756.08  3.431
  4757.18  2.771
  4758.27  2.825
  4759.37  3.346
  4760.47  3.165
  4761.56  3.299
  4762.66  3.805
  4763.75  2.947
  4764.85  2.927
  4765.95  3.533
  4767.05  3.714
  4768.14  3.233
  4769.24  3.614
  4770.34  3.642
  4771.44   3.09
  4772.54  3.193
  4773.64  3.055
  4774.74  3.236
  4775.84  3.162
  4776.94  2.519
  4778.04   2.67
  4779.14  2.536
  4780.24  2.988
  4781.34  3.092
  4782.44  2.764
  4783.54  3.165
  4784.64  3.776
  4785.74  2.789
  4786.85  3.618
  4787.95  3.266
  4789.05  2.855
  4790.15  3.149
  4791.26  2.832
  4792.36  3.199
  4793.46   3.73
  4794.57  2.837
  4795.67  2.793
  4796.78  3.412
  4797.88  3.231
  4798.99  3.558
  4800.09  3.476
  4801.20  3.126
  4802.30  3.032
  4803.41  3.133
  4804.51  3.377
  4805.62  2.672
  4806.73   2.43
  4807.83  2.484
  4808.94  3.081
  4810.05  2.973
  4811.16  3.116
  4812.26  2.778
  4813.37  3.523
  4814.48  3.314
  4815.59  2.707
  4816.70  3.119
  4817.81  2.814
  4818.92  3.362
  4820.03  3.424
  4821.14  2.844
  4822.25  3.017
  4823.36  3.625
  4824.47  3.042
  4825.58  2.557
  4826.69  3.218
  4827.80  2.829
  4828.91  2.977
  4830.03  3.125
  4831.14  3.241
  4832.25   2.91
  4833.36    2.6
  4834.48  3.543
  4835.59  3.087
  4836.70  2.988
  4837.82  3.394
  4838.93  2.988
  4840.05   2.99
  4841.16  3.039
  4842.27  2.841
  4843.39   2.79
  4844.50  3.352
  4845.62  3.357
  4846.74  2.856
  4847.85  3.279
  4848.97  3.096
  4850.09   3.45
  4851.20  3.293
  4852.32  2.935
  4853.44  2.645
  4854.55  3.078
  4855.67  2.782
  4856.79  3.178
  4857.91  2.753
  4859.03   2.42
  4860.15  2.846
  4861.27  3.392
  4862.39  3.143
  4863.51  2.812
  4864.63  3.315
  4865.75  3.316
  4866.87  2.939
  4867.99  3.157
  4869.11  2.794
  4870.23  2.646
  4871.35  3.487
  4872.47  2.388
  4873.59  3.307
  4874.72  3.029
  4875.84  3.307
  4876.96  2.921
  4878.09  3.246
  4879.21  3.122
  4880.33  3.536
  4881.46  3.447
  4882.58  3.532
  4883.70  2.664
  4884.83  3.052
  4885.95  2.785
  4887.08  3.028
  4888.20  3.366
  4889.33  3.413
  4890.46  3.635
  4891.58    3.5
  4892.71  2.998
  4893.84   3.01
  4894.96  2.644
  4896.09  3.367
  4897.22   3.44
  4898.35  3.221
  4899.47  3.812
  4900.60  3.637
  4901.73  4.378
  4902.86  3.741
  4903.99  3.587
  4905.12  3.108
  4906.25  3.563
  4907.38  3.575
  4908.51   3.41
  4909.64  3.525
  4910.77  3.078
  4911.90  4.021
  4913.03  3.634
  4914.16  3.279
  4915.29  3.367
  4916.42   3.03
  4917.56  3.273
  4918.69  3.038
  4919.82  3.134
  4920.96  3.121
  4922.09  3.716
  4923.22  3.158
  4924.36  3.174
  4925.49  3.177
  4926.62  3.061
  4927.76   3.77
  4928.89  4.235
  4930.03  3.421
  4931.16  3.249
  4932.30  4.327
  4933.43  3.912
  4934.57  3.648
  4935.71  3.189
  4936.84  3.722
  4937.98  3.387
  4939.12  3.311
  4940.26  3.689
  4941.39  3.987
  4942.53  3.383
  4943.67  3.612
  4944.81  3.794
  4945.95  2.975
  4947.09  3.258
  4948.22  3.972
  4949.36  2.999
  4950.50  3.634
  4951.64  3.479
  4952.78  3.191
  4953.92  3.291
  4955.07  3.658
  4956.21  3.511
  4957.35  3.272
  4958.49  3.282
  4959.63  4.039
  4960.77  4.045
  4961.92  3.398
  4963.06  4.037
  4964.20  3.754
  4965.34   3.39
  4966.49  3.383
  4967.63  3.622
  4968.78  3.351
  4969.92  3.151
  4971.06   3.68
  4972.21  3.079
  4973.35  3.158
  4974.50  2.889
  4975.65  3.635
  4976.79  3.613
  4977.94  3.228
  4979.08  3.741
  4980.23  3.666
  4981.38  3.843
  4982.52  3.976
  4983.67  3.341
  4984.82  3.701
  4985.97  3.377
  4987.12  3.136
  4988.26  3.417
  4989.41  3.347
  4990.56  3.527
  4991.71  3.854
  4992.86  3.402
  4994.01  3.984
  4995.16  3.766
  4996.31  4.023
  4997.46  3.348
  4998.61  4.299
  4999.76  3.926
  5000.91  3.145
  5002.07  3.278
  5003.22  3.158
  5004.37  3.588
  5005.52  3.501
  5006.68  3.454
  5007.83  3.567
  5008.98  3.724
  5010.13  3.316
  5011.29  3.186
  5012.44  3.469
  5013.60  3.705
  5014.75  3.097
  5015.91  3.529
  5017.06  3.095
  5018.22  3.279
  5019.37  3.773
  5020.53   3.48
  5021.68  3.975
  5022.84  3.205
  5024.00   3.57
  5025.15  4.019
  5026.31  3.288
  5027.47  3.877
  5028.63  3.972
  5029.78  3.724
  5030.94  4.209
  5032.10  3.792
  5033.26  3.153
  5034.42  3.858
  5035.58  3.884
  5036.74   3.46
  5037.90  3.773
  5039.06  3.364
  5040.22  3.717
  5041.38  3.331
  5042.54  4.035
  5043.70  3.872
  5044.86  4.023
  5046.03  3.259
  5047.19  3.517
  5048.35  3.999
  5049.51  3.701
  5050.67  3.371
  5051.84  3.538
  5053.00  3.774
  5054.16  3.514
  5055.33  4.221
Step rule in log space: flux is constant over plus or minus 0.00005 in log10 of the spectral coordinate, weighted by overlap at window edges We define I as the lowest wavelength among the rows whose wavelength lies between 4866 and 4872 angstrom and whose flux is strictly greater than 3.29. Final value 4871.35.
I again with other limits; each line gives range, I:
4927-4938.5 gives 4927.76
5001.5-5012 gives 5004.37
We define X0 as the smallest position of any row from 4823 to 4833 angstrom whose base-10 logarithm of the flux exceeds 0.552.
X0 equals 4823.36 angstrom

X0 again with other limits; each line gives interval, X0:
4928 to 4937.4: 4928.89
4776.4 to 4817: 4784.64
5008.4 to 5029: 5008.98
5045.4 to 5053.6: 5048.35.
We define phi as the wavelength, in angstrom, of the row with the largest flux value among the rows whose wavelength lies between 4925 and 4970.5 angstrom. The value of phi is 4932.30 angstrom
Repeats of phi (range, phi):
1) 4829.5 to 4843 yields 4834.48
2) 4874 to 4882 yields 4880.33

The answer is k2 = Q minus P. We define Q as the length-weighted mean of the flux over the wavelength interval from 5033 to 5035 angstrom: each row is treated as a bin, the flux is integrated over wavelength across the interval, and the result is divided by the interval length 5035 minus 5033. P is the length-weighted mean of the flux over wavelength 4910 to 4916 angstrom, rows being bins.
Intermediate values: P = 3.47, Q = 3.56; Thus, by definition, 0.1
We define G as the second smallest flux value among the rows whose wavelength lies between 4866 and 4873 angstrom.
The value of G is 2.646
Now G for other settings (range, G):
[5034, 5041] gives 3.46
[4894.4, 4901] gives 3.221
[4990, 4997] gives 3.527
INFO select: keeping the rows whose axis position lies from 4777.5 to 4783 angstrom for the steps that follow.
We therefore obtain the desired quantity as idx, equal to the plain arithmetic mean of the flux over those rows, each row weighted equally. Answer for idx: 2.81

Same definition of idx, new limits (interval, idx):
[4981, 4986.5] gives 3.65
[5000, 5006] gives 3.33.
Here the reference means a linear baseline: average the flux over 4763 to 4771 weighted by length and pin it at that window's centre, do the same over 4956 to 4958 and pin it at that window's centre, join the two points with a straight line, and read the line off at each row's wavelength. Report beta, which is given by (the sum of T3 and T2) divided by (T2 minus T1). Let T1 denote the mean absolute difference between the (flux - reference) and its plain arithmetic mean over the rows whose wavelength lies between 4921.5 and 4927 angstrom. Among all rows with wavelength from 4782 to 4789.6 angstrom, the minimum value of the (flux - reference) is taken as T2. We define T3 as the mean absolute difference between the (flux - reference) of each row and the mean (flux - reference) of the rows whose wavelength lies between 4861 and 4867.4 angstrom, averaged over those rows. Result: 0.54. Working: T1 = 0.183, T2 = -0.62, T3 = 0.188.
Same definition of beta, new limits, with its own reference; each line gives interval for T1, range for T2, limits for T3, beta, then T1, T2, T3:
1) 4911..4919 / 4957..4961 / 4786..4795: -0.48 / 0.257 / -0.10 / 0.267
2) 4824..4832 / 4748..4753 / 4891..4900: 0.41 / 0.181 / -0.60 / 0.281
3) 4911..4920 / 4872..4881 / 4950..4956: 0.67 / 0.245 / -0.99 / 0.168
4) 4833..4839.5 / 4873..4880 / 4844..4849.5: 0.41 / 0.246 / -0.45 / 0.170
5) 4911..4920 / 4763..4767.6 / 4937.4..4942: 0.30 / 0.245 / -0.45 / 0.245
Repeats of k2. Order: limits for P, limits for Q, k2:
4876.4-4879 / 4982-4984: 0.6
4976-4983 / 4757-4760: -0.7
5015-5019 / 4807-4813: -0.4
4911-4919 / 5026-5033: 0.4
